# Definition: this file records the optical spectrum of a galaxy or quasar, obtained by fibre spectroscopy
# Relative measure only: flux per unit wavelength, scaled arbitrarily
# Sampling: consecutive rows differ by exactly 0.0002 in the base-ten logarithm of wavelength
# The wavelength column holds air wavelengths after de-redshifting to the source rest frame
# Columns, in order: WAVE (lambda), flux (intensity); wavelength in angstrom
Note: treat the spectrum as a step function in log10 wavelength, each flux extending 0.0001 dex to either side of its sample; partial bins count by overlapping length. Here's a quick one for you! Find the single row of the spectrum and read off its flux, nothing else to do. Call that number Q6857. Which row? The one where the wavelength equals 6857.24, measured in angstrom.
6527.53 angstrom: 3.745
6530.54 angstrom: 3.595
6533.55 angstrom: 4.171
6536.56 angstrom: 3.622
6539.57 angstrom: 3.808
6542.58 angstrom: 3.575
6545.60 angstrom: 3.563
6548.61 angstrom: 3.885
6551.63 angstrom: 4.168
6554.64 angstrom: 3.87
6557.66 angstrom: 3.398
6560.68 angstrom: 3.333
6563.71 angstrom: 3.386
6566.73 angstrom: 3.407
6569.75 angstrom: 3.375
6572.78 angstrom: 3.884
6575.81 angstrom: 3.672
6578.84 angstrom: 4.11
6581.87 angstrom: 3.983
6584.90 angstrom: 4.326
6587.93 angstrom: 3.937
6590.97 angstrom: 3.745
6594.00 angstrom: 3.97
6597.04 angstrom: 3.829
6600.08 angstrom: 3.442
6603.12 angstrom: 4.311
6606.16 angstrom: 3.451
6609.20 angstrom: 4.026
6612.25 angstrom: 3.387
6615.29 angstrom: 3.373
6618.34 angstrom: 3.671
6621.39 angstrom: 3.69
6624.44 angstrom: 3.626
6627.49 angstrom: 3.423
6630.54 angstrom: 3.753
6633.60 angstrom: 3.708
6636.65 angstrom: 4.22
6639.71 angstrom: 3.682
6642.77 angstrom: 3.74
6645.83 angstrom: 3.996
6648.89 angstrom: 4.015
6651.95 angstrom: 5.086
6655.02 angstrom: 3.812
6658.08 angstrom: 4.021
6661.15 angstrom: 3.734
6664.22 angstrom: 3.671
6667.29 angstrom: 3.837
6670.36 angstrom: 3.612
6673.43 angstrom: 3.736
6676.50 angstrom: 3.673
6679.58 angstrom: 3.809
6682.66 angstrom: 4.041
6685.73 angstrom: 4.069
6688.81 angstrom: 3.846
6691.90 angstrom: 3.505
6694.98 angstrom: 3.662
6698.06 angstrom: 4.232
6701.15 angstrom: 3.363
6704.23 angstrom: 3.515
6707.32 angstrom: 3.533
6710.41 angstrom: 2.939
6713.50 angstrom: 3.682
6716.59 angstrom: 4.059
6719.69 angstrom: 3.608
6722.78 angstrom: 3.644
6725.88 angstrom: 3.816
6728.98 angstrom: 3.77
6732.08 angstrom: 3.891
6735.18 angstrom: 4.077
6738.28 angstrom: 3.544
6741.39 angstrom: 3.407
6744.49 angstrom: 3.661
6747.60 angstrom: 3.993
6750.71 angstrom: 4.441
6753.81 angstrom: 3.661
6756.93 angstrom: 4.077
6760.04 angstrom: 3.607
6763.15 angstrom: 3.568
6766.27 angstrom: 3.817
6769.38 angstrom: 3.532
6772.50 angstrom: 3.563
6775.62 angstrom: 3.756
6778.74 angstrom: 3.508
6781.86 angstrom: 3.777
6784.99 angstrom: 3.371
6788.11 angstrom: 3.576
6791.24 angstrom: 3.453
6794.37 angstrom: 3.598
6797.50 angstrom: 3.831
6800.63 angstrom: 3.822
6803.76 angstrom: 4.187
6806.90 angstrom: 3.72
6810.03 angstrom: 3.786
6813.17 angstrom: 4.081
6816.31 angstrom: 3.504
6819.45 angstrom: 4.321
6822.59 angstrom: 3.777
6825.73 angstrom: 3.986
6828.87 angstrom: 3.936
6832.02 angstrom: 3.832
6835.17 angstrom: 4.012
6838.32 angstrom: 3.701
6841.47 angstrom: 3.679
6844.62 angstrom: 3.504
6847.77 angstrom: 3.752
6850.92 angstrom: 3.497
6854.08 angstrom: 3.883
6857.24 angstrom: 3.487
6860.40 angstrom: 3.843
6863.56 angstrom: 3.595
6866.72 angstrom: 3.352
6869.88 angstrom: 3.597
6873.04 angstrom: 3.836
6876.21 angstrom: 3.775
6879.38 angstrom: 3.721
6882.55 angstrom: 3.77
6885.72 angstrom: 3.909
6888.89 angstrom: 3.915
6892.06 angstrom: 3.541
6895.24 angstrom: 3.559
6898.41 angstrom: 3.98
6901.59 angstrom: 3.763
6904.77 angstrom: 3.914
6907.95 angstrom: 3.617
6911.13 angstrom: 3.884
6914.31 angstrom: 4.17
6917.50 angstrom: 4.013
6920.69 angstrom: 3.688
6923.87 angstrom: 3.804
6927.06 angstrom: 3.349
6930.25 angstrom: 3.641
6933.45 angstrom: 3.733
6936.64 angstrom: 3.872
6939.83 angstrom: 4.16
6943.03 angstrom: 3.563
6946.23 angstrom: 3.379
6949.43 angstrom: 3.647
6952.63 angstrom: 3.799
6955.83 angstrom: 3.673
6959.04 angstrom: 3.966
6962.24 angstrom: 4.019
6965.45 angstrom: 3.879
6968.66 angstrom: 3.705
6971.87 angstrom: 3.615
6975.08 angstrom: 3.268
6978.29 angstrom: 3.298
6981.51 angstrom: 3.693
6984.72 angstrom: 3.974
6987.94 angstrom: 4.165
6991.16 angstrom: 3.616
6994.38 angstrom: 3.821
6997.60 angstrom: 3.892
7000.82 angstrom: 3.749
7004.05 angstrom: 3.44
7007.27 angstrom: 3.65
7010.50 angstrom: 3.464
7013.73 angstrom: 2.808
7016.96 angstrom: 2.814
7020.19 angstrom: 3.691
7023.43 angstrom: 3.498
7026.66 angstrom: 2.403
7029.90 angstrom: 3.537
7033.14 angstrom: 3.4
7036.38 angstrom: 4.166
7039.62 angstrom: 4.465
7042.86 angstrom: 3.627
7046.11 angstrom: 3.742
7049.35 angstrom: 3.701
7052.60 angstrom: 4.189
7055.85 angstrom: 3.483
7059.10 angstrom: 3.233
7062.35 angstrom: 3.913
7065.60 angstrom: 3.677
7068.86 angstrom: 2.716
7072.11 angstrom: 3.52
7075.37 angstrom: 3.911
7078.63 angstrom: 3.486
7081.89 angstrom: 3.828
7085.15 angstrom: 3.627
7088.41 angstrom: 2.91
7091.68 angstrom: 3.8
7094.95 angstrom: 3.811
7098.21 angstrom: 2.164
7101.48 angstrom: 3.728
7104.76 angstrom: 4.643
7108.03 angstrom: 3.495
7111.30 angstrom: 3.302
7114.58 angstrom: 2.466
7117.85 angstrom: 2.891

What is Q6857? 3.487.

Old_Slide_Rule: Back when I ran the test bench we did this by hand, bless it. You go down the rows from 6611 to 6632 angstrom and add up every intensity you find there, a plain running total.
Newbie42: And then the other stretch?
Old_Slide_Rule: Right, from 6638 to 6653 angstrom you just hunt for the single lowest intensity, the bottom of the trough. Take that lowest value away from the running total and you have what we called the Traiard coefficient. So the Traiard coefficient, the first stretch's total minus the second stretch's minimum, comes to 21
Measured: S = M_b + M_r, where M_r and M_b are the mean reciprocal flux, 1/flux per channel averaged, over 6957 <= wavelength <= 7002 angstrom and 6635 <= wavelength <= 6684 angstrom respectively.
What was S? 0.524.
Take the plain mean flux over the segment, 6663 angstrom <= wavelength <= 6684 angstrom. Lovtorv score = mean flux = 3.77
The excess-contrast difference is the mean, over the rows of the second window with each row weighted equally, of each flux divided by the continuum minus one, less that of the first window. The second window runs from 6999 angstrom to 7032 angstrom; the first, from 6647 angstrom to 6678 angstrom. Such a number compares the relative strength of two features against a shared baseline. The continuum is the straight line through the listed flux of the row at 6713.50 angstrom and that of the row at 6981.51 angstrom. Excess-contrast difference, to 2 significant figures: -0.17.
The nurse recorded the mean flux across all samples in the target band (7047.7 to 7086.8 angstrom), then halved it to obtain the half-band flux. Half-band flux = 1.80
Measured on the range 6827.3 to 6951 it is 1.87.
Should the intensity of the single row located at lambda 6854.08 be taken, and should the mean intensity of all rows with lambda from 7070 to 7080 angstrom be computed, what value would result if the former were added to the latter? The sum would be 7.5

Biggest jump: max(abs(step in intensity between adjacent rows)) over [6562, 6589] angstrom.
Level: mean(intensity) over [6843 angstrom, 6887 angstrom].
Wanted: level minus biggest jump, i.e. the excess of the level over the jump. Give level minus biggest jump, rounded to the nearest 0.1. 3.2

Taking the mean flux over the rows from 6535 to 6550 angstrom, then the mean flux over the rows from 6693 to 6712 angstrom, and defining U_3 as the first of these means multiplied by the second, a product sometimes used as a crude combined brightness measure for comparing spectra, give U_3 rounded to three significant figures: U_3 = 13.1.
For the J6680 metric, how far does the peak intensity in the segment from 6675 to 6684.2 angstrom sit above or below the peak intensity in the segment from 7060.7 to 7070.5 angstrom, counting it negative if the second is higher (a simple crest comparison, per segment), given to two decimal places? 0.13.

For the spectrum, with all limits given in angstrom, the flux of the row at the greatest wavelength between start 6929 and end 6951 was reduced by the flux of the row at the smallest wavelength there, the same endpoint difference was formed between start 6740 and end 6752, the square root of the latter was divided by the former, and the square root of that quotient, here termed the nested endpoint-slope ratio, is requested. 13.0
